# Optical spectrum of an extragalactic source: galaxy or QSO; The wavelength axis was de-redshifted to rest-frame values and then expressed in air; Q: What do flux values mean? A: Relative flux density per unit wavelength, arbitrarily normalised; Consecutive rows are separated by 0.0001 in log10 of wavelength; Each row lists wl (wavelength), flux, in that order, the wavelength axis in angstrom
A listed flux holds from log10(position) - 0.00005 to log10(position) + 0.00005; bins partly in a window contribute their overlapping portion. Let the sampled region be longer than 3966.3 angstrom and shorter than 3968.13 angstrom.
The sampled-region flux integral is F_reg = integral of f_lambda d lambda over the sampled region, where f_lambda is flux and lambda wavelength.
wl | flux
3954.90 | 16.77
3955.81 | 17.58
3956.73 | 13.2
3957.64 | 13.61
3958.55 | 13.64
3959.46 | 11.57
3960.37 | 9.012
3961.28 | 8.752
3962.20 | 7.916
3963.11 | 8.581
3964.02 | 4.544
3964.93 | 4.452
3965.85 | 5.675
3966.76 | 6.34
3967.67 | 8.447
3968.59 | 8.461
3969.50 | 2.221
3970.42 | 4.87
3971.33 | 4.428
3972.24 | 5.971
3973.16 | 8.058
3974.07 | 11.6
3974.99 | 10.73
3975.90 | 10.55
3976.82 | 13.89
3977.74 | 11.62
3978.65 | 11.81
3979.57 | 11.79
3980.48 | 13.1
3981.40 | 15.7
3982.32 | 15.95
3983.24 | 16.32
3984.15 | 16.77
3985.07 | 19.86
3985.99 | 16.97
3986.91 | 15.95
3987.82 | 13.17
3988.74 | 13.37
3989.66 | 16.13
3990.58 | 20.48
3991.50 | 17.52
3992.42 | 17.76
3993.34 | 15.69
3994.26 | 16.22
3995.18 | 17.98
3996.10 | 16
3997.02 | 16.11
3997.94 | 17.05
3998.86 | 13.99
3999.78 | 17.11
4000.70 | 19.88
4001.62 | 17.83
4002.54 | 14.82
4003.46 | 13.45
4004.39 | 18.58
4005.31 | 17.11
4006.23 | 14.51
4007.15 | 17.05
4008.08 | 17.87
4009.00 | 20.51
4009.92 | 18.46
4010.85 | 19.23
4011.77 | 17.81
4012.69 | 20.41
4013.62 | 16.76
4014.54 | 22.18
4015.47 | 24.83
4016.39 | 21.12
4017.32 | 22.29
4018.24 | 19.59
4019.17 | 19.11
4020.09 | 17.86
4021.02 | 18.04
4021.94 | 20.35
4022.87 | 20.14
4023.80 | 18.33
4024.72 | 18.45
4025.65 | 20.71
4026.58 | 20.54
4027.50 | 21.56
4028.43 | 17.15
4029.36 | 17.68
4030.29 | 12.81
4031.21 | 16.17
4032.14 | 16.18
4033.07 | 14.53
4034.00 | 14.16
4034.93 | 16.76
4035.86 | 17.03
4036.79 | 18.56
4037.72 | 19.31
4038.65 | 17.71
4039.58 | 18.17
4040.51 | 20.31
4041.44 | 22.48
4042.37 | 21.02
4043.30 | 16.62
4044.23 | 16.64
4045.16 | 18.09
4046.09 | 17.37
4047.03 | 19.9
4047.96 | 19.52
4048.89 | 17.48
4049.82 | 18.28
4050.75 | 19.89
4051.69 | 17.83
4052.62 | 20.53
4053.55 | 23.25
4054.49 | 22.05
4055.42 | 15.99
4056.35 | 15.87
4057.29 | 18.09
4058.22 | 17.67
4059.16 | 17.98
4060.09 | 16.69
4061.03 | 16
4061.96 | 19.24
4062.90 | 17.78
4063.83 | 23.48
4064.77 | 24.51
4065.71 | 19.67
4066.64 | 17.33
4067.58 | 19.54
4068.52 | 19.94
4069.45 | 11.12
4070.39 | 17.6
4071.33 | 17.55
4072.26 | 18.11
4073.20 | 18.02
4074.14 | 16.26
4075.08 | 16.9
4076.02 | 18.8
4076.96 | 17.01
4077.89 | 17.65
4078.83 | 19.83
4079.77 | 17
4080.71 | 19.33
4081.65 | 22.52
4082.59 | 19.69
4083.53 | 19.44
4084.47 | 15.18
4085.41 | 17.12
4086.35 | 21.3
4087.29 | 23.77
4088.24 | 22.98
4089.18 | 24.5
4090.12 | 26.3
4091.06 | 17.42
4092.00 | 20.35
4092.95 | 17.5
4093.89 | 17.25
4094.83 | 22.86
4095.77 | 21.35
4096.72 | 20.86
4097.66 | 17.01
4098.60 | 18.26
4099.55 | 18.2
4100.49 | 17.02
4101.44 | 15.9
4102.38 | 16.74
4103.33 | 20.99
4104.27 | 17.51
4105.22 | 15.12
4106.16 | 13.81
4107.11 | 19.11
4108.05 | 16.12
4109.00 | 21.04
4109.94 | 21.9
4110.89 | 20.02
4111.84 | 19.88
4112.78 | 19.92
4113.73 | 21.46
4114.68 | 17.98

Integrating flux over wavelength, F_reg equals 14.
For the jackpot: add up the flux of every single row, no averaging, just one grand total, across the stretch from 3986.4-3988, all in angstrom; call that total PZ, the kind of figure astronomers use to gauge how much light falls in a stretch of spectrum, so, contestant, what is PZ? 29.1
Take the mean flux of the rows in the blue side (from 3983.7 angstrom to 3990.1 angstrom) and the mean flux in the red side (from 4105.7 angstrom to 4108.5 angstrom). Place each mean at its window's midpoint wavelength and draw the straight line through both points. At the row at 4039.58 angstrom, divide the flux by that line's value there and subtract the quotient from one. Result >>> -0.12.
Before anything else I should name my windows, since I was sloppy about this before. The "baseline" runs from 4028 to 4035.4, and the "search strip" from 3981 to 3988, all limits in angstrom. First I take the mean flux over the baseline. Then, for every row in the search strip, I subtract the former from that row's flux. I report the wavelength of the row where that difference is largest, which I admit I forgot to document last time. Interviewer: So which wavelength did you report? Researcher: 3985.07 angstrom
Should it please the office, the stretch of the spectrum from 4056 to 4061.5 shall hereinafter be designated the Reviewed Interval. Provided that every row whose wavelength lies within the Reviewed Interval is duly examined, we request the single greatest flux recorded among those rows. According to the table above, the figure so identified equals 18.09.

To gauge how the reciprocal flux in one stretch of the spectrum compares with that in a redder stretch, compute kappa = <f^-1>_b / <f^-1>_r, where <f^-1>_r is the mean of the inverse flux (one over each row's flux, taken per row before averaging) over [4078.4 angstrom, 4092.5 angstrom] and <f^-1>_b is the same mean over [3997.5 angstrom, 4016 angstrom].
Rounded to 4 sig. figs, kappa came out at 1.138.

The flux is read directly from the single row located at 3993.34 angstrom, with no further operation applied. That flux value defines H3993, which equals 15.69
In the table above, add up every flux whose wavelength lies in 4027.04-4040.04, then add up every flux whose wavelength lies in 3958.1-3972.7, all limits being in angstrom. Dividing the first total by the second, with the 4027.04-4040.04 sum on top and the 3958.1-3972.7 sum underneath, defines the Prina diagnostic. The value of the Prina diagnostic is 2.1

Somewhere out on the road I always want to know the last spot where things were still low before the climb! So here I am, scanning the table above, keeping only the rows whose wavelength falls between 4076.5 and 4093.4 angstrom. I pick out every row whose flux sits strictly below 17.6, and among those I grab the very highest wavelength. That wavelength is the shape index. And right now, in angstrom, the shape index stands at 4092.95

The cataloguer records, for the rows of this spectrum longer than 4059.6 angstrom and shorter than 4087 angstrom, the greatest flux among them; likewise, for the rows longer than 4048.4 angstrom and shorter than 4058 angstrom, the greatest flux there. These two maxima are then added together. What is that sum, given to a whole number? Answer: 48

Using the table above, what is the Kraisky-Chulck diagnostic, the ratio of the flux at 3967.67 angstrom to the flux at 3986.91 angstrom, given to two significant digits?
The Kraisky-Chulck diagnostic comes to 0.53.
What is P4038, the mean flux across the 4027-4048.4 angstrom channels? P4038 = 17.8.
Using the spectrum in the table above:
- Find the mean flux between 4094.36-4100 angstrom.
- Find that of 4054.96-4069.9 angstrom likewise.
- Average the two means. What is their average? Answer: 19.0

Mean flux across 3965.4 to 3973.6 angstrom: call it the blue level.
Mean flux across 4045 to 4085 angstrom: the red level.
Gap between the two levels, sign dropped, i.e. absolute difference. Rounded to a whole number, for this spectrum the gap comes 12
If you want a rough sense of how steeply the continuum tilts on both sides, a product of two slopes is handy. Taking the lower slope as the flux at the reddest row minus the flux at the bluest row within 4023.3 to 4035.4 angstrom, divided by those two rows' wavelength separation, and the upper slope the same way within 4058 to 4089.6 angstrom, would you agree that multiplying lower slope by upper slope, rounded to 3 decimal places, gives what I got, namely -0.031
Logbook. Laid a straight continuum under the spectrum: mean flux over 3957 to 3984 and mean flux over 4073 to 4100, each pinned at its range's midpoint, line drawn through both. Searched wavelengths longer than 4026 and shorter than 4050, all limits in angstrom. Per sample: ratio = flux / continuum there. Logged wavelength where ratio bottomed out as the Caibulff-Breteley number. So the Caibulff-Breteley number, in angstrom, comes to 4030.29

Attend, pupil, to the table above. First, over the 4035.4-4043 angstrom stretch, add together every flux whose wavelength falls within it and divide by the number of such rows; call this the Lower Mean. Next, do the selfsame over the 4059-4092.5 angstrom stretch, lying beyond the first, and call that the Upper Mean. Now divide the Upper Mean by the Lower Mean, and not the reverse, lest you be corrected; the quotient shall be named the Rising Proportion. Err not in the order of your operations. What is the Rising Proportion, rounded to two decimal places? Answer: 0.99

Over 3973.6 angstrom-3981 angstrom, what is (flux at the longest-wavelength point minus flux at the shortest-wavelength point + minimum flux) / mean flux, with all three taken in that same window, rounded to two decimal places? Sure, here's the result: 1.01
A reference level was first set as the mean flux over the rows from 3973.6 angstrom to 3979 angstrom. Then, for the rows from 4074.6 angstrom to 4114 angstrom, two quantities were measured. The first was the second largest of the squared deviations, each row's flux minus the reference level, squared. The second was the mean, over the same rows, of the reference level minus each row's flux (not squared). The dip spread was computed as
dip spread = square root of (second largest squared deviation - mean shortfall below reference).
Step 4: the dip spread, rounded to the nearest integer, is 13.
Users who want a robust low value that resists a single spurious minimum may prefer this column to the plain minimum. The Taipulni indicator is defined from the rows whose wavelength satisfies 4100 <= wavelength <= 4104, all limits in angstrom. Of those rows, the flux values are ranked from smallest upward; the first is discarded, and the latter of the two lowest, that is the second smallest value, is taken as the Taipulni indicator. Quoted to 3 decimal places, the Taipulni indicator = 16.740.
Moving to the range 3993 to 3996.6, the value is 16.000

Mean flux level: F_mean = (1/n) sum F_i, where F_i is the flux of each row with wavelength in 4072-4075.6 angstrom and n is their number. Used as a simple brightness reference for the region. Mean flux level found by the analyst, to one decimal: 17.3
